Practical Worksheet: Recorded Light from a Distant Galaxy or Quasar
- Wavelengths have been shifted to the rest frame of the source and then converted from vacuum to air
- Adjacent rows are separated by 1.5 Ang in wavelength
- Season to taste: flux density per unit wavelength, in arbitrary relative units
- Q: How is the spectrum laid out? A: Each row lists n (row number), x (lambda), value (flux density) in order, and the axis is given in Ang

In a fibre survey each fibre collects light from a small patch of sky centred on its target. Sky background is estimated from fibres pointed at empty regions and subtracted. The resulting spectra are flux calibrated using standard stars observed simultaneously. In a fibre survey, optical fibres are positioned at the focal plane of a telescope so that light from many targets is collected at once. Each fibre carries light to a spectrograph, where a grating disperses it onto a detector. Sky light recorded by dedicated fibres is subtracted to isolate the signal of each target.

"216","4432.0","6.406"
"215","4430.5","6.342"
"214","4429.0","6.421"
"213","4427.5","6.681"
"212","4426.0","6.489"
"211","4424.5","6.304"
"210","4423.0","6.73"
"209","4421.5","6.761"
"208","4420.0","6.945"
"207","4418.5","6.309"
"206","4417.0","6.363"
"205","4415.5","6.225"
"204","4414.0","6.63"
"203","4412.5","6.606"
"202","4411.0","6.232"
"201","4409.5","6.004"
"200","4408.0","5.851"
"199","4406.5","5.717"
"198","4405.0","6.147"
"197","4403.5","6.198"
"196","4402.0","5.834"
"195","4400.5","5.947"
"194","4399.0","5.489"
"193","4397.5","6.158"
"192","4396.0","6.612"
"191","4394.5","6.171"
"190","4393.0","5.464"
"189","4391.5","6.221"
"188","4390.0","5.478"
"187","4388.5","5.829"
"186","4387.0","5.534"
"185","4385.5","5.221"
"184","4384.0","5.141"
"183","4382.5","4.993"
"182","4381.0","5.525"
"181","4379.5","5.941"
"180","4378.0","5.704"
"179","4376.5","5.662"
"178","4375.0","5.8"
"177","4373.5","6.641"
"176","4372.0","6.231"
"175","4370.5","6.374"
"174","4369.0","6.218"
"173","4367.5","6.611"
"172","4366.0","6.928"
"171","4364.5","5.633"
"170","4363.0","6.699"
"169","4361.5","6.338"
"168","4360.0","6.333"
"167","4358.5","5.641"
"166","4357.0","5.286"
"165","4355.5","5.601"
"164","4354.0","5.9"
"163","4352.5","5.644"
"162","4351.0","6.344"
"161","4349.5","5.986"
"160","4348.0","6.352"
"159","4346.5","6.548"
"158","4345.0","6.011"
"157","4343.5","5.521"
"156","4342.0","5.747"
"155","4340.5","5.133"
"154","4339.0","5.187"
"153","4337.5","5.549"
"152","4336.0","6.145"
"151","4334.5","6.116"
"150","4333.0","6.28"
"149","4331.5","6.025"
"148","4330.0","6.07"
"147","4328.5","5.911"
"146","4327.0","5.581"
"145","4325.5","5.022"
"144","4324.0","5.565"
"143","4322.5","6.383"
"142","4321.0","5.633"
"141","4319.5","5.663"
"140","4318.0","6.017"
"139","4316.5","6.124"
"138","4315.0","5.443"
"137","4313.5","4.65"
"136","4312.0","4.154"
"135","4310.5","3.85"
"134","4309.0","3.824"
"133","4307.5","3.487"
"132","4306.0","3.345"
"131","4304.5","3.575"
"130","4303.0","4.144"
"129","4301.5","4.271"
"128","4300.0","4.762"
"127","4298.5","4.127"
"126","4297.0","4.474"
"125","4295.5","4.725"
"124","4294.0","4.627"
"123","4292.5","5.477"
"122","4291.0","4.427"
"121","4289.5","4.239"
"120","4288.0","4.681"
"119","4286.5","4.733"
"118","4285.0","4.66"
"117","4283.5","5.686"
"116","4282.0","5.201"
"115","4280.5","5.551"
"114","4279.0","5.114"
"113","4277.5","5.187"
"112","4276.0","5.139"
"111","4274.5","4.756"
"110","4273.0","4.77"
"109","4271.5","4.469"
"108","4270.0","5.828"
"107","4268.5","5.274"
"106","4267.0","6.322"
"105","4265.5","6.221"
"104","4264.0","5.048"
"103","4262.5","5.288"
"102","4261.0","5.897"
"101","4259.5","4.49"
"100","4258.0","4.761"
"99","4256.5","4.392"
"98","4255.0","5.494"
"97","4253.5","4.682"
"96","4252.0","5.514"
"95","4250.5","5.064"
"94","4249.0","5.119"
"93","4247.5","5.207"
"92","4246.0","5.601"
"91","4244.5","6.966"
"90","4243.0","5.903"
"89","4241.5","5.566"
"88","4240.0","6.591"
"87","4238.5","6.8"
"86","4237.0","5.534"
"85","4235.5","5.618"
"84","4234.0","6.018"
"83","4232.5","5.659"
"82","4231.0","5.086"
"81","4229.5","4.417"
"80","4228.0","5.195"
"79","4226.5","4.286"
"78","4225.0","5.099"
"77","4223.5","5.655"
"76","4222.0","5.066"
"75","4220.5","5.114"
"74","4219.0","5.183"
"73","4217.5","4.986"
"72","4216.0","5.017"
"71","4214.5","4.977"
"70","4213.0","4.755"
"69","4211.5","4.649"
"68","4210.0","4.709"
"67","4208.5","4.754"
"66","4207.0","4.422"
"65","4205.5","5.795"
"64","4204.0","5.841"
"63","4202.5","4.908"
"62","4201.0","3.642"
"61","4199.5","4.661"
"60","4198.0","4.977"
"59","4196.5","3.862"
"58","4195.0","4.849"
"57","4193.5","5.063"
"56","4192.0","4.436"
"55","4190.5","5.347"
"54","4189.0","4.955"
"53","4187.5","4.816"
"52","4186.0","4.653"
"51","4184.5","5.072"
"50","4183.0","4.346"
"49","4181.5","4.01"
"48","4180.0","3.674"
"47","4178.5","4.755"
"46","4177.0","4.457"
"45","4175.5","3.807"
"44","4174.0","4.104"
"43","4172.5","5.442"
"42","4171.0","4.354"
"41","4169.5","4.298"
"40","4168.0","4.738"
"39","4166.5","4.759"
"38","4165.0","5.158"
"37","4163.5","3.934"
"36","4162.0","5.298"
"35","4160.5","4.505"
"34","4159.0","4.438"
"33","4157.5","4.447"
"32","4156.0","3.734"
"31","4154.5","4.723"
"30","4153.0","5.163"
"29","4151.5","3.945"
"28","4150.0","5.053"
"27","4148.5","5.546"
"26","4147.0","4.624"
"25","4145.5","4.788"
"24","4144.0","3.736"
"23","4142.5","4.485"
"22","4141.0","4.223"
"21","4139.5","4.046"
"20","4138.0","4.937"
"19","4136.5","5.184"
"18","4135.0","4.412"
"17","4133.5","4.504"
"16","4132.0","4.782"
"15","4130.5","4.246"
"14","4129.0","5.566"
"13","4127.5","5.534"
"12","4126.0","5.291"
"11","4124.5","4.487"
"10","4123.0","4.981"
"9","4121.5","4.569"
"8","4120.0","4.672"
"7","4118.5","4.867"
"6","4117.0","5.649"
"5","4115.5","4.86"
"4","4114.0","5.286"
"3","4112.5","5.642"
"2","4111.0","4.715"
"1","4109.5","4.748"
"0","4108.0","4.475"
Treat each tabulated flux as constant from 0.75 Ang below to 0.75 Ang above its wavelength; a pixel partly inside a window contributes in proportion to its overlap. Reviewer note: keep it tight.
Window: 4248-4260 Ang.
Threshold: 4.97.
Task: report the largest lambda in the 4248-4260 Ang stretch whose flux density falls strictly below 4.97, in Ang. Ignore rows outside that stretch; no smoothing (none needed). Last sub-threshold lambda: 4259.5 Ang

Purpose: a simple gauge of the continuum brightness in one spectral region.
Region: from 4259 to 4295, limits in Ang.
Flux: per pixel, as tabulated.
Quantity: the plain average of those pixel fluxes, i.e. 5.1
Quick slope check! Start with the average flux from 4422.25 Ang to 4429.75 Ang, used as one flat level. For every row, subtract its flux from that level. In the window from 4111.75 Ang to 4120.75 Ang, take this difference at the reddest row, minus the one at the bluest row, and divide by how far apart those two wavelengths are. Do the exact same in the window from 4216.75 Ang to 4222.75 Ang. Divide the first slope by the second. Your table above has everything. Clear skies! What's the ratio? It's -7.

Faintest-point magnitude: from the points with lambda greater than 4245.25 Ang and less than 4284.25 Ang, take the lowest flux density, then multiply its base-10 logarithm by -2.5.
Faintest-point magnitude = -1.61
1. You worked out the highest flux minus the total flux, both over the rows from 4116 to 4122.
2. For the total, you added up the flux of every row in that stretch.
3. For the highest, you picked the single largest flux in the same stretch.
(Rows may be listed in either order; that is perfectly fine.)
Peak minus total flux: -14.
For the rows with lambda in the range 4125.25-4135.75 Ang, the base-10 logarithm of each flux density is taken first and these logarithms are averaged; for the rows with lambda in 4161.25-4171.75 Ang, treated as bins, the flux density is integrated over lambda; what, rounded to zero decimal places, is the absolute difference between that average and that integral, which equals 48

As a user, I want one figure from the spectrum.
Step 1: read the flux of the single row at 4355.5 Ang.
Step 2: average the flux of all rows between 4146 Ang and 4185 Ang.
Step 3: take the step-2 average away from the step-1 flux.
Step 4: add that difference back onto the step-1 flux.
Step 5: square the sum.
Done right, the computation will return 44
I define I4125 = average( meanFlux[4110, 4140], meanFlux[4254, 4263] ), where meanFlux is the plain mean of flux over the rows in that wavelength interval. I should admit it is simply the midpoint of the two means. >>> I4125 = 4.98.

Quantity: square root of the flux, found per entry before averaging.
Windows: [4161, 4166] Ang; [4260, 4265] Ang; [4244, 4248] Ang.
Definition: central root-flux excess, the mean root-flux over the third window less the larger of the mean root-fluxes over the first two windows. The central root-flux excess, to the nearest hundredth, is 0.10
